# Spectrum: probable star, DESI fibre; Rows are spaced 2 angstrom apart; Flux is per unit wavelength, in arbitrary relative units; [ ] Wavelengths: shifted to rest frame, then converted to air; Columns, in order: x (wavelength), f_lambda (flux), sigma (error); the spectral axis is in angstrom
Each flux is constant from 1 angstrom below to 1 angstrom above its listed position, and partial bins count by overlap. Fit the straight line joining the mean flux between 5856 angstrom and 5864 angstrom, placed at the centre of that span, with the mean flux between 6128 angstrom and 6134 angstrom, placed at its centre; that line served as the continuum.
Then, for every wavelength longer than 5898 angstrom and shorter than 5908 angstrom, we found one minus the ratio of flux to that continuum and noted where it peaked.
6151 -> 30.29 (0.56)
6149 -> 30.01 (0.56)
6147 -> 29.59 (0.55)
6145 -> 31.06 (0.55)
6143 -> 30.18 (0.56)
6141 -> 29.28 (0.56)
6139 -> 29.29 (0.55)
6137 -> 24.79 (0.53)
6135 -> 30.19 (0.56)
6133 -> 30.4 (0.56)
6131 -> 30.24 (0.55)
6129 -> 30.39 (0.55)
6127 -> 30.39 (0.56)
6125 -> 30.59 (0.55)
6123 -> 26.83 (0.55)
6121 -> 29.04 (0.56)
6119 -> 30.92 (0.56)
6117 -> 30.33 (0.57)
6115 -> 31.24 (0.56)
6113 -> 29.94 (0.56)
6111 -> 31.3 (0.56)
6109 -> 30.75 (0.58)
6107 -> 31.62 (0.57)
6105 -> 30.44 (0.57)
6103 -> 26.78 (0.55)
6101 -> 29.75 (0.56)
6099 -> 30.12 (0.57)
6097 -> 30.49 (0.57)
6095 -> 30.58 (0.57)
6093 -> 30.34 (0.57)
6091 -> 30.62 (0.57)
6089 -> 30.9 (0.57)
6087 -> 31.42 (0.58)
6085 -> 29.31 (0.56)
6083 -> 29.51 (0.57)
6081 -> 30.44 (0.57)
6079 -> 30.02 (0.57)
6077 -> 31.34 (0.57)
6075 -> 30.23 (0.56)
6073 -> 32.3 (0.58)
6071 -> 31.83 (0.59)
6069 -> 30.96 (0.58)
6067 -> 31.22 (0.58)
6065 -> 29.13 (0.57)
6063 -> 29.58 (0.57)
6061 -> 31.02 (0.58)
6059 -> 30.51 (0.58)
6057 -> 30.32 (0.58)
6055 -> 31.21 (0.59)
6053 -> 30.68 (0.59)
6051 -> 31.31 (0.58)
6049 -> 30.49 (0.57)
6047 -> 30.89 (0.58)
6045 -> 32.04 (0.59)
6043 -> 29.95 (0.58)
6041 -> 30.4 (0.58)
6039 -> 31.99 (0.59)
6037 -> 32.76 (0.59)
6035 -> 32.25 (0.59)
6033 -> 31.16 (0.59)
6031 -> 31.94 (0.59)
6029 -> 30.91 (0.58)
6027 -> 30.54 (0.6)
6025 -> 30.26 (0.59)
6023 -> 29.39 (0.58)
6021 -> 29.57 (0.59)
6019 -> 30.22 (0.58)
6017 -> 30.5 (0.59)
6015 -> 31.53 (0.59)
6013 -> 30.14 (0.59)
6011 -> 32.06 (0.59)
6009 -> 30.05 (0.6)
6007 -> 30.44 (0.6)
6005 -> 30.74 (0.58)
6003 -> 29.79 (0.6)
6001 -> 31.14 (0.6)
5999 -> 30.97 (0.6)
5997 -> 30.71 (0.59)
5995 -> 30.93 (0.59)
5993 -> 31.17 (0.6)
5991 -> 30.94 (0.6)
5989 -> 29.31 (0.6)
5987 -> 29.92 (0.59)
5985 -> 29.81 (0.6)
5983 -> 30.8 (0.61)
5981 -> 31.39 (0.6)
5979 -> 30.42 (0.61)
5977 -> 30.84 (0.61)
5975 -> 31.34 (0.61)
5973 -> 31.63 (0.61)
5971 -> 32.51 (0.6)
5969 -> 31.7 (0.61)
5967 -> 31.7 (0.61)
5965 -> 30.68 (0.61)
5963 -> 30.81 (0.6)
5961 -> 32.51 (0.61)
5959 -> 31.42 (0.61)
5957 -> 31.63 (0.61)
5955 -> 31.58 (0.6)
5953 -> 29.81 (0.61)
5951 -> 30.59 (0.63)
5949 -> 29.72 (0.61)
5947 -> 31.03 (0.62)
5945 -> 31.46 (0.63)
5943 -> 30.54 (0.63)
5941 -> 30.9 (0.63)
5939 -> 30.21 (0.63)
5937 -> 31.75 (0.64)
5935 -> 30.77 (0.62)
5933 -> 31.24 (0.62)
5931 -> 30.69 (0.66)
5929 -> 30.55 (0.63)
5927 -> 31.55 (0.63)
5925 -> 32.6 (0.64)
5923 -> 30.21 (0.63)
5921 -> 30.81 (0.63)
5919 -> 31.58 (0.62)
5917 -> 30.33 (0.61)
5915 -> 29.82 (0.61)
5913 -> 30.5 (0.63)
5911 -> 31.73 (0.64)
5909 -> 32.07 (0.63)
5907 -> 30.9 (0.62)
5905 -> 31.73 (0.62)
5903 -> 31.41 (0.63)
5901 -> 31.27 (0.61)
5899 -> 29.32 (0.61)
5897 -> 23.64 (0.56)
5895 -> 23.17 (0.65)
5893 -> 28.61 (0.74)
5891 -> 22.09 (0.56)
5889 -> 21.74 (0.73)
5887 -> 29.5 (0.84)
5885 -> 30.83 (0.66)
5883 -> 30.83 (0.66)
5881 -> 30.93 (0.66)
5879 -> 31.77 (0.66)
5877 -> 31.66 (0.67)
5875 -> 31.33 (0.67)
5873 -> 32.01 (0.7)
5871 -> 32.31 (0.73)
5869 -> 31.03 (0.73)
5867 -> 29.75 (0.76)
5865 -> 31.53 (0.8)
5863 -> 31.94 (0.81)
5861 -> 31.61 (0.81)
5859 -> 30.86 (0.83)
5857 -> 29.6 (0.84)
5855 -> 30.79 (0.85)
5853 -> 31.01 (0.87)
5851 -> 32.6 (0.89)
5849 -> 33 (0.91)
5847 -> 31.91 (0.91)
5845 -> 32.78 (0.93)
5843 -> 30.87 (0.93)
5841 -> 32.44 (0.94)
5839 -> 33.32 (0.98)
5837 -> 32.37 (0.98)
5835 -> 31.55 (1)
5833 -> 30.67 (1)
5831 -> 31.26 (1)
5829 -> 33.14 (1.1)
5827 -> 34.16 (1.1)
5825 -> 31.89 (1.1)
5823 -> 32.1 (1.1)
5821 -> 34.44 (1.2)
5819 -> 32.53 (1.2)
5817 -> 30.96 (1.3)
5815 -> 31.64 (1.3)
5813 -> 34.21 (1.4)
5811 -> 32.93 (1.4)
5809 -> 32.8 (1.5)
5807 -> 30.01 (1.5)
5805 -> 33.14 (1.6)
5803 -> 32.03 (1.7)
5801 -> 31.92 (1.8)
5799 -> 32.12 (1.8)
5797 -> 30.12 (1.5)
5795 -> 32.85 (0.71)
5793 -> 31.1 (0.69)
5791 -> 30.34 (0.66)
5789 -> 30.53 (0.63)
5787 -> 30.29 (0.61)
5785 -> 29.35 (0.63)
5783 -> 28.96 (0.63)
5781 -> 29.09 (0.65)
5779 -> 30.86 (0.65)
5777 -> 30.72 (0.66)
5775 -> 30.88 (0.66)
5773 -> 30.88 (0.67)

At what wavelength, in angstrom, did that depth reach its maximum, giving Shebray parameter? 5899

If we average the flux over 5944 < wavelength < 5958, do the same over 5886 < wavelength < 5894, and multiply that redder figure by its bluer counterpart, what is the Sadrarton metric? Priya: 786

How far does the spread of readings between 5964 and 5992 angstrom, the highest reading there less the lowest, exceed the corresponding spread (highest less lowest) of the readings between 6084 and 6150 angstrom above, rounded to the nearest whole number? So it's -4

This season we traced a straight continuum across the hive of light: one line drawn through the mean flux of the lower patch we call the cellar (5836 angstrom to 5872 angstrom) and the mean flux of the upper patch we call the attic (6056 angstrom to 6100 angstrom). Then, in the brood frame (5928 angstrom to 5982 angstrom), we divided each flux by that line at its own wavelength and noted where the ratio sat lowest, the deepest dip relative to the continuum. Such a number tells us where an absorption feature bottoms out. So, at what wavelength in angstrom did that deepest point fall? 5949 angstrom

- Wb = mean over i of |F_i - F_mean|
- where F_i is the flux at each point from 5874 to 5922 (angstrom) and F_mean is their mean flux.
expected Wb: 2.4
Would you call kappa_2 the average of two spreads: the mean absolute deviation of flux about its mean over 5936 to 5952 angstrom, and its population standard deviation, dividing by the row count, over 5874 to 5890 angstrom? 1.82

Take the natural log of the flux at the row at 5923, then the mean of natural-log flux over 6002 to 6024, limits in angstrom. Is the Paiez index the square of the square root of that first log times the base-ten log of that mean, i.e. 1.82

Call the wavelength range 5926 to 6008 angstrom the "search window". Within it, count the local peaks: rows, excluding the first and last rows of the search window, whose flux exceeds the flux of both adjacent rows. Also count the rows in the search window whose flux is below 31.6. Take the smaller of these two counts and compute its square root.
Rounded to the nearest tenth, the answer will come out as 3.6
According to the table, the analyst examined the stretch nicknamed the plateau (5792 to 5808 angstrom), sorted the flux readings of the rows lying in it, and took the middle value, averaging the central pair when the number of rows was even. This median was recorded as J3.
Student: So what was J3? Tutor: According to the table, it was 32.0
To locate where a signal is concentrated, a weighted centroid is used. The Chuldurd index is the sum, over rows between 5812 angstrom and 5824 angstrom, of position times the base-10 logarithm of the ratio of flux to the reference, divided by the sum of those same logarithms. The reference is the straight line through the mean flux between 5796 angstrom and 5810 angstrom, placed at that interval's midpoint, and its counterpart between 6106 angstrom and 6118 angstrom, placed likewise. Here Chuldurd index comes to 5818.0 angstrom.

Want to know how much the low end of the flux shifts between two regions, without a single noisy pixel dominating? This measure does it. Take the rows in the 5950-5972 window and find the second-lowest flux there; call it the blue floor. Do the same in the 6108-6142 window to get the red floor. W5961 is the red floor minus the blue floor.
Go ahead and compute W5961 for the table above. -3.8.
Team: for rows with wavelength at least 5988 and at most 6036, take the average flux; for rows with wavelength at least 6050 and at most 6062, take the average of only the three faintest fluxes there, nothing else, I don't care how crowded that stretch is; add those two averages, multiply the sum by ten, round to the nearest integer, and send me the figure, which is 612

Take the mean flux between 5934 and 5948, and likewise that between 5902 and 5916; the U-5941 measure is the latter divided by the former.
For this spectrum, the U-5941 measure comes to 1.01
